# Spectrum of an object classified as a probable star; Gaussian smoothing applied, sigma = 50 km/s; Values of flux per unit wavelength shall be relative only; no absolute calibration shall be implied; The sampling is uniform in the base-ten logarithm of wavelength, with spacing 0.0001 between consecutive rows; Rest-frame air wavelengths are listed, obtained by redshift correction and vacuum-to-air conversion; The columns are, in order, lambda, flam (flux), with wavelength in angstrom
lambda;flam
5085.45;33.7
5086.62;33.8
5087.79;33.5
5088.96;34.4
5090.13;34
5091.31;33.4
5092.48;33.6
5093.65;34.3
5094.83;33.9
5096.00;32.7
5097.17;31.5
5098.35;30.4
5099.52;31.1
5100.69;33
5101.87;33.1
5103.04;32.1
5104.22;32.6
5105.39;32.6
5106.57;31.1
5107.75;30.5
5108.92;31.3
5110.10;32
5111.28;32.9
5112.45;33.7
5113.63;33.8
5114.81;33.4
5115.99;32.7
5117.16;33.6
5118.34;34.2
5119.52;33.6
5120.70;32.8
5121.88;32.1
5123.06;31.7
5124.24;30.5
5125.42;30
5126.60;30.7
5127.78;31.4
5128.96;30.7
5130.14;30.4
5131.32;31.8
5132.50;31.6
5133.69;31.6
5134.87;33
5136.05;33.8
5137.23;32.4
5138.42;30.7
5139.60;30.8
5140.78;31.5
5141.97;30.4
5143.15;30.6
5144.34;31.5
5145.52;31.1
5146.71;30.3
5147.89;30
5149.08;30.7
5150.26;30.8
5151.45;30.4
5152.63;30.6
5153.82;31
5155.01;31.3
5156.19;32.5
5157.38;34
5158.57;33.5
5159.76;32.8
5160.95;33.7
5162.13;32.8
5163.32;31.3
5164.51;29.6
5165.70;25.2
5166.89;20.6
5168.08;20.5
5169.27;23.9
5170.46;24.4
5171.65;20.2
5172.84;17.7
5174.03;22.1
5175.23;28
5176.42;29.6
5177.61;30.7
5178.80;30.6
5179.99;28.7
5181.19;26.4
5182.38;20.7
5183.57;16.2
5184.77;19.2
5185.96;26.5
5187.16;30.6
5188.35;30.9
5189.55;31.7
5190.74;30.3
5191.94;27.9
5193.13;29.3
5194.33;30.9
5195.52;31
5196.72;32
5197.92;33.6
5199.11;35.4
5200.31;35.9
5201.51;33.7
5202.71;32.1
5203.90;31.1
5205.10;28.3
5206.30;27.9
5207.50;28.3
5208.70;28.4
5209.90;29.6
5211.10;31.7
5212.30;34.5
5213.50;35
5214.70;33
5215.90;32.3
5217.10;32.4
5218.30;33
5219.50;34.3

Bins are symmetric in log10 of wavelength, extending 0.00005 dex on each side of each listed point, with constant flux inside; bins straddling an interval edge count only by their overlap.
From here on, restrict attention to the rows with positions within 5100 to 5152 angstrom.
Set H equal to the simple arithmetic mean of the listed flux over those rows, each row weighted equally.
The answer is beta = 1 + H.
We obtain 32.8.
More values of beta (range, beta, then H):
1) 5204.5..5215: 31.7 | 30.7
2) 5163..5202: 28.4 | 27.4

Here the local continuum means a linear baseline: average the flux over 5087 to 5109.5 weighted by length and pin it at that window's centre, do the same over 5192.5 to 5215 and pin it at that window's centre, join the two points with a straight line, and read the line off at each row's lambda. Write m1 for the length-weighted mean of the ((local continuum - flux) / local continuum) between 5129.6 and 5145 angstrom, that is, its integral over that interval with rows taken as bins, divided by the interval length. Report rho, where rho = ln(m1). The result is -3.8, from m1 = 0.022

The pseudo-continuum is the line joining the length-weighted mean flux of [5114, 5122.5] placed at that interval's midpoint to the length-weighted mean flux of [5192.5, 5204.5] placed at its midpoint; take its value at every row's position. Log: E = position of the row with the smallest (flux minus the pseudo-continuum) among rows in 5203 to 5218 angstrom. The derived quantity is 5206.30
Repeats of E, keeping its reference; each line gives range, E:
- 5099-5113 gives 5107.75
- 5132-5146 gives 5141.97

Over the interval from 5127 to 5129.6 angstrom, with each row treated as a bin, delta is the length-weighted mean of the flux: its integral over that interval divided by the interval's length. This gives 31.0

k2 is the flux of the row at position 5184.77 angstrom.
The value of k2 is 19.2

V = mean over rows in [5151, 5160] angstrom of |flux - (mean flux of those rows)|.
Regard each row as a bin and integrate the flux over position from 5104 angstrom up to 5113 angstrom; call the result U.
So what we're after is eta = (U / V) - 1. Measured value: 242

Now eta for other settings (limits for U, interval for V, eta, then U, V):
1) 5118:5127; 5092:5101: 244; 287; 1.2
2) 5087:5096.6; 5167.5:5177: 101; 324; 3.2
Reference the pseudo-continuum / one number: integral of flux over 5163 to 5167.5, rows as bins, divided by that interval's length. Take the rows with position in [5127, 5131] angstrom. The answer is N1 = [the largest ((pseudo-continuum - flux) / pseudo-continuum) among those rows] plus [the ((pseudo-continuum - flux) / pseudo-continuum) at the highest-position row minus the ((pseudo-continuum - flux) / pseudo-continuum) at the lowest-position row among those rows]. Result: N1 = -0.115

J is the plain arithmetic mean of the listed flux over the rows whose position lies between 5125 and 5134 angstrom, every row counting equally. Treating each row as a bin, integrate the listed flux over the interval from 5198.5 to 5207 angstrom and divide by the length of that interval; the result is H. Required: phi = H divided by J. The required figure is 1.03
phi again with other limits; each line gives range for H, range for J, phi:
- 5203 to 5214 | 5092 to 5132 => 0.95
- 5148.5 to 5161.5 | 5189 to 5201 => 1.00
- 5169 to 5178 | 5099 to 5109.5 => 0.77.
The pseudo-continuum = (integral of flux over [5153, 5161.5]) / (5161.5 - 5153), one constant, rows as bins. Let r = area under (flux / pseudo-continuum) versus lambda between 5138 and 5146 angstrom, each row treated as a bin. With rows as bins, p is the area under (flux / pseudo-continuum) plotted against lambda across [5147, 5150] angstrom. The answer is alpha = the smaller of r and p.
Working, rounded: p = 3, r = 7.6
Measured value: 2.8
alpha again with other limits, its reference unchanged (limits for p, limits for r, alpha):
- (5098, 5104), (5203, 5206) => 2.7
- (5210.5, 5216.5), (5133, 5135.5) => 2.5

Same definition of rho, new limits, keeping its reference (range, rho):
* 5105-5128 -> -5.1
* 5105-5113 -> -4.2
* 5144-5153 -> -3.1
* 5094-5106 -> -4.9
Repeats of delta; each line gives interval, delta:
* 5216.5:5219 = 32.8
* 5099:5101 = 32.0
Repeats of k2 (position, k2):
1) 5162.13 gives 32.8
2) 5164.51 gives 29.6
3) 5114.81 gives 33.4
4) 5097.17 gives 31.5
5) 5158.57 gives 33.5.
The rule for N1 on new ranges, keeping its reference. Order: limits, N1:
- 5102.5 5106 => -0.237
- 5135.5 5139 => -0.047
